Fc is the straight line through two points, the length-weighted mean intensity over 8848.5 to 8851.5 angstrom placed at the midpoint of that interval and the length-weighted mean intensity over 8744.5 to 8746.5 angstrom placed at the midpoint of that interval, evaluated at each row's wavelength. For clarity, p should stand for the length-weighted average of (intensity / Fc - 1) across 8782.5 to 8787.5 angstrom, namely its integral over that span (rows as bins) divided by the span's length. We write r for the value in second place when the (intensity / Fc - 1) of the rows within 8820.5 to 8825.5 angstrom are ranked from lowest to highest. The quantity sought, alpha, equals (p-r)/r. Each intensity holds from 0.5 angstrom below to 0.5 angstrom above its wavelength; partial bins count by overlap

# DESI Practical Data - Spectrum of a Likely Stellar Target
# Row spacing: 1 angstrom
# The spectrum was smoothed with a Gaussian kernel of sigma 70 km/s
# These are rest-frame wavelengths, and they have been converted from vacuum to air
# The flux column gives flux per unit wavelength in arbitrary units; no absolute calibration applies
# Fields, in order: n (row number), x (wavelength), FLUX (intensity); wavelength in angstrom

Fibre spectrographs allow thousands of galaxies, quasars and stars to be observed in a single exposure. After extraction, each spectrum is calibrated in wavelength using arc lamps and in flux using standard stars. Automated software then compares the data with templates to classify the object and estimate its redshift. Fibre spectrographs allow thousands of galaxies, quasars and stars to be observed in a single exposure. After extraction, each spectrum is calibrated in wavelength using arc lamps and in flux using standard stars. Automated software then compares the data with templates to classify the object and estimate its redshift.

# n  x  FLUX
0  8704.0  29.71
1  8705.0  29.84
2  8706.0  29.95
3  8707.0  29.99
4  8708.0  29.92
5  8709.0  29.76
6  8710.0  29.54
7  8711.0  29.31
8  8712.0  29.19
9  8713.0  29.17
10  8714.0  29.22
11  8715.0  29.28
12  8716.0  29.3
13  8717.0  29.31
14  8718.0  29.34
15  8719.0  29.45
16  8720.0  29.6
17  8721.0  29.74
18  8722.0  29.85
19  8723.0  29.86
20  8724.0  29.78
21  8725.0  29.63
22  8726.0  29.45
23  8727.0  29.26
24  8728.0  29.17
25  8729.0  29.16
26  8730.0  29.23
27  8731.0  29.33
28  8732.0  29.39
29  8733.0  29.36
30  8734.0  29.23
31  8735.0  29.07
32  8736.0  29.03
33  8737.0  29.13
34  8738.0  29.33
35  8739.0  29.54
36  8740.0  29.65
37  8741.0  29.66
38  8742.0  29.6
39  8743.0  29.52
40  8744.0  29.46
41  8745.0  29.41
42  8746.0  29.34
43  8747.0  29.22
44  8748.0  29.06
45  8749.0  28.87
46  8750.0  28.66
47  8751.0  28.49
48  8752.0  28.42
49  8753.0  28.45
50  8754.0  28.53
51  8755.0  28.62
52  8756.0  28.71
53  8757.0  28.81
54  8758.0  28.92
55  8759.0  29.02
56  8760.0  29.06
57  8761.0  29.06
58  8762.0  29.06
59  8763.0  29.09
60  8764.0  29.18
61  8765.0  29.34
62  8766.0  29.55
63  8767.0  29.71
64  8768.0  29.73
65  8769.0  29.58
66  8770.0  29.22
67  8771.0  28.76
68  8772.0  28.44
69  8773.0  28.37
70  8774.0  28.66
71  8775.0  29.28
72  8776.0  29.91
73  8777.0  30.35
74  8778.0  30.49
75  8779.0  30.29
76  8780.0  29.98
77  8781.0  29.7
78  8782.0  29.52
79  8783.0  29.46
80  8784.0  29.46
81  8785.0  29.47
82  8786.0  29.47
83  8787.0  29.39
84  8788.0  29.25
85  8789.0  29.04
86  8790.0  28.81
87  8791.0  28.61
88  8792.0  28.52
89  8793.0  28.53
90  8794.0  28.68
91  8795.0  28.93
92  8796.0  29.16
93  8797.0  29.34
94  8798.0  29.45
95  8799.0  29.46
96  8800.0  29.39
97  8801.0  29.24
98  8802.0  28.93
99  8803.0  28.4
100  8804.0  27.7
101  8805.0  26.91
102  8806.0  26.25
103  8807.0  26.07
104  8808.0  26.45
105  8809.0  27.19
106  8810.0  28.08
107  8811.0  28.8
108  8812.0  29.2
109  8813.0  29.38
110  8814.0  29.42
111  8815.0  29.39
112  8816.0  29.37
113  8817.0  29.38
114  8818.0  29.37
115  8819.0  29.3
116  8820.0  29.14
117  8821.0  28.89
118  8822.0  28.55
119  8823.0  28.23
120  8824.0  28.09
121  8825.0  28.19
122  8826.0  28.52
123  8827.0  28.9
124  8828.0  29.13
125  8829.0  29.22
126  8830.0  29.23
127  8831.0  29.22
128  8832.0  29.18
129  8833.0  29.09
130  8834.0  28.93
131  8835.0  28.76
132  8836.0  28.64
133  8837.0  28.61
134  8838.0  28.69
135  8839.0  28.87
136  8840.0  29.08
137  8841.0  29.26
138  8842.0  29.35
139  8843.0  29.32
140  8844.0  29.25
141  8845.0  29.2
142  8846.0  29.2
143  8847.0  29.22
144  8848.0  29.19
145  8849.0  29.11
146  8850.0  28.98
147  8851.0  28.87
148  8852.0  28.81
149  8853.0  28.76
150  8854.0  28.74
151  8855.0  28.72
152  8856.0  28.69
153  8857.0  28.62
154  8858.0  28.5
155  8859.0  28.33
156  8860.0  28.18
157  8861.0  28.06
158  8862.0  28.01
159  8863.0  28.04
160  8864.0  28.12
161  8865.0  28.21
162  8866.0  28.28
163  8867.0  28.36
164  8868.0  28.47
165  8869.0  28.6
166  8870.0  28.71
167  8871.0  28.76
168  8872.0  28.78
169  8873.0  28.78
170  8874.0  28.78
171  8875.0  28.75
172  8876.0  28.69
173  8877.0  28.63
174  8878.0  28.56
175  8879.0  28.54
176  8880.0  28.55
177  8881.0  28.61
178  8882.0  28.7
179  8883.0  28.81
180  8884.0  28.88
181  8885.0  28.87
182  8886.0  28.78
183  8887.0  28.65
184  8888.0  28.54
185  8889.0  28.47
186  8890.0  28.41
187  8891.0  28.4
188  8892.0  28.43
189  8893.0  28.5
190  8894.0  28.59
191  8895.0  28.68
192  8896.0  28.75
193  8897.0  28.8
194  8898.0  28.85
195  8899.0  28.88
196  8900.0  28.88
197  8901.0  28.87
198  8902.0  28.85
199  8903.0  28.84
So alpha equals -1.2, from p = 0.01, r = -0.031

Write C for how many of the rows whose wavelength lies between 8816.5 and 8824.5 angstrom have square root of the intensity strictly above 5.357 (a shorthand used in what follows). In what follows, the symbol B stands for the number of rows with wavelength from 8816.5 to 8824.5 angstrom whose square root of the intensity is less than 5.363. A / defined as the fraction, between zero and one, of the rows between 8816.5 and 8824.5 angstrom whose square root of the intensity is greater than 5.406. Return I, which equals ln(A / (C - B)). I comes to -1.7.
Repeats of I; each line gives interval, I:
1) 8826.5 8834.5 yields -4.2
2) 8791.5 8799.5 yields -1.7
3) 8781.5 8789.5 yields -2.2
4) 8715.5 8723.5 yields -2.1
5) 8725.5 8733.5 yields -2.4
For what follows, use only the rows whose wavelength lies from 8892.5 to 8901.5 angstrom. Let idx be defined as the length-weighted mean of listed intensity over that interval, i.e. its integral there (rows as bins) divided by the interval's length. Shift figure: 28.8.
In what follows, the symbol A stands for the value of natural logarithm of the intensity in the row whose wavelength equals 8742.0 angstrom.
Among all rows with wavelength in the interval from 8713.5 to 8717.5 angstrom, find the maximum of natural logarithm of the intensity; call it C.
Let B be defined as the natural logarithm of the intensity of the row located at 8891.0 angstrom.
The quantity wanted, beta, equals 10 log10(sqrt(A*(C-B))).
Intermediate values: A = 3.39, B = 3.35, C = 3.378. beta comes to -4.9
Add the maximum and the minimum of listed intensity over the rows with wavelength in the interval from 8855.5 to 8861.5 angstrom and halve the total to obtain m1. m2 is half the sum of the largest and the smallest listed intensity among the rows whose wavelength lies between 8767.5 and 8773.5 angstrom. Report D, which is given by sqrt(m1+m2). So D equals 7.58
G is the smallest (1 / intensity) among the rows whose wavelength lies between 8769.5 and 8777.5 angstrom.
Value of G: 0.0329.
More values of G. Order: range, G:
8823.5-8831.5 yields 0.0342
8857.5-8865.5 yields 0.0351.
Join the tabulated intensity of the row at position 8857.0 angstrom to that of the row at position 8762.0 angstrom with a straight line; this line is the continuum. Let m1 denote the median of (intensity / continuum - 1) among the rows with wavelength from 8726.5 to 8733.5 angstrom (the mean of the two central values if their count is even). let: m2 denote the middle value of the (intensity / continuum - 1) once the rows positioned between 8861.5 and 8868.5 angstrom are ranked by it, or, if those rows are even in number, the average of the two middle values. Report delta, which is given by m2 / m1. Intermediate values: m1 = 0.001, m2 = -0.013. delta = -10.1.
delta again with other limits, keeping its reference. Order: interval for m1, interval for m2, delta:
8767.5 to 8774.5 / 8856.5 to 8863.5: 1.7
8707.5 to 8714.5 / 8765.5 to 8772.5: 37.2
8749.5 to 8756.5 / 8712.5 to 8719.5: 0.0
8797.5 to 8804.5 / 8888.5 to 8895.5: 0.0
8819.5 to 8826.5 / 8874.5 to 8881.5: -0.4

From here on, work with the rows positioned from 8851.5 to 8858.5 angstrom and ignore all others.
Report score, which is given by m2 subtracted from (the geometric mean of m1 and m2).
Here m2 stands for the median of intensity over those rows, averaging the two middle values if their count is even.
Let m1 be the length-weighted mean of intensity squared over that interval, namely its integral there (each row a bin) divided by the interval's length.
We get 125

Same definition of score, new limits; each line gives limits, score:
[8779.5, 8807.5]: 127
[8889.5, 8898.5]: 124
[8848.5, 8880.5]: 124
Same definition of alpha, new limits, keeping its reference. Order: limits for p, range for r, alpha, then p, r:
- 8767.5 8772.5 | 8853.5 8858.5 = -0.6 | 0.00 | -0.012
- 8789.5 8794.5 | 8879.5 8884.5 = 1.2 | -0.02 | -0.009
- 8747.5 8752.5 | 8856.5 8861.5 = -0.2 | -0.02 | -0.027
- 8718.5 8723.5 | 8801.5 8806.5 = -1.1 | 0.01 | -0.077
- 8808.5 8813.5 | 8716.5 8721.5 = 3.4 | -0.02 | -0.005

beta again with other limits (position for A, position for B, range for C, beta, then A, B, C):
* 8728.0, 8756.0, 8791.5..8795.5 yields -7.9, 3.37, 3.36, 3.365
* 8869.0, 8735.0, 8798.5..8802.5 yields -6.7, 3.35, 3.37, 3.383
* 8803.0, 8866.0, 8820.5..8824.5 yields -5.7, 3.35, 3.34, 3.363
